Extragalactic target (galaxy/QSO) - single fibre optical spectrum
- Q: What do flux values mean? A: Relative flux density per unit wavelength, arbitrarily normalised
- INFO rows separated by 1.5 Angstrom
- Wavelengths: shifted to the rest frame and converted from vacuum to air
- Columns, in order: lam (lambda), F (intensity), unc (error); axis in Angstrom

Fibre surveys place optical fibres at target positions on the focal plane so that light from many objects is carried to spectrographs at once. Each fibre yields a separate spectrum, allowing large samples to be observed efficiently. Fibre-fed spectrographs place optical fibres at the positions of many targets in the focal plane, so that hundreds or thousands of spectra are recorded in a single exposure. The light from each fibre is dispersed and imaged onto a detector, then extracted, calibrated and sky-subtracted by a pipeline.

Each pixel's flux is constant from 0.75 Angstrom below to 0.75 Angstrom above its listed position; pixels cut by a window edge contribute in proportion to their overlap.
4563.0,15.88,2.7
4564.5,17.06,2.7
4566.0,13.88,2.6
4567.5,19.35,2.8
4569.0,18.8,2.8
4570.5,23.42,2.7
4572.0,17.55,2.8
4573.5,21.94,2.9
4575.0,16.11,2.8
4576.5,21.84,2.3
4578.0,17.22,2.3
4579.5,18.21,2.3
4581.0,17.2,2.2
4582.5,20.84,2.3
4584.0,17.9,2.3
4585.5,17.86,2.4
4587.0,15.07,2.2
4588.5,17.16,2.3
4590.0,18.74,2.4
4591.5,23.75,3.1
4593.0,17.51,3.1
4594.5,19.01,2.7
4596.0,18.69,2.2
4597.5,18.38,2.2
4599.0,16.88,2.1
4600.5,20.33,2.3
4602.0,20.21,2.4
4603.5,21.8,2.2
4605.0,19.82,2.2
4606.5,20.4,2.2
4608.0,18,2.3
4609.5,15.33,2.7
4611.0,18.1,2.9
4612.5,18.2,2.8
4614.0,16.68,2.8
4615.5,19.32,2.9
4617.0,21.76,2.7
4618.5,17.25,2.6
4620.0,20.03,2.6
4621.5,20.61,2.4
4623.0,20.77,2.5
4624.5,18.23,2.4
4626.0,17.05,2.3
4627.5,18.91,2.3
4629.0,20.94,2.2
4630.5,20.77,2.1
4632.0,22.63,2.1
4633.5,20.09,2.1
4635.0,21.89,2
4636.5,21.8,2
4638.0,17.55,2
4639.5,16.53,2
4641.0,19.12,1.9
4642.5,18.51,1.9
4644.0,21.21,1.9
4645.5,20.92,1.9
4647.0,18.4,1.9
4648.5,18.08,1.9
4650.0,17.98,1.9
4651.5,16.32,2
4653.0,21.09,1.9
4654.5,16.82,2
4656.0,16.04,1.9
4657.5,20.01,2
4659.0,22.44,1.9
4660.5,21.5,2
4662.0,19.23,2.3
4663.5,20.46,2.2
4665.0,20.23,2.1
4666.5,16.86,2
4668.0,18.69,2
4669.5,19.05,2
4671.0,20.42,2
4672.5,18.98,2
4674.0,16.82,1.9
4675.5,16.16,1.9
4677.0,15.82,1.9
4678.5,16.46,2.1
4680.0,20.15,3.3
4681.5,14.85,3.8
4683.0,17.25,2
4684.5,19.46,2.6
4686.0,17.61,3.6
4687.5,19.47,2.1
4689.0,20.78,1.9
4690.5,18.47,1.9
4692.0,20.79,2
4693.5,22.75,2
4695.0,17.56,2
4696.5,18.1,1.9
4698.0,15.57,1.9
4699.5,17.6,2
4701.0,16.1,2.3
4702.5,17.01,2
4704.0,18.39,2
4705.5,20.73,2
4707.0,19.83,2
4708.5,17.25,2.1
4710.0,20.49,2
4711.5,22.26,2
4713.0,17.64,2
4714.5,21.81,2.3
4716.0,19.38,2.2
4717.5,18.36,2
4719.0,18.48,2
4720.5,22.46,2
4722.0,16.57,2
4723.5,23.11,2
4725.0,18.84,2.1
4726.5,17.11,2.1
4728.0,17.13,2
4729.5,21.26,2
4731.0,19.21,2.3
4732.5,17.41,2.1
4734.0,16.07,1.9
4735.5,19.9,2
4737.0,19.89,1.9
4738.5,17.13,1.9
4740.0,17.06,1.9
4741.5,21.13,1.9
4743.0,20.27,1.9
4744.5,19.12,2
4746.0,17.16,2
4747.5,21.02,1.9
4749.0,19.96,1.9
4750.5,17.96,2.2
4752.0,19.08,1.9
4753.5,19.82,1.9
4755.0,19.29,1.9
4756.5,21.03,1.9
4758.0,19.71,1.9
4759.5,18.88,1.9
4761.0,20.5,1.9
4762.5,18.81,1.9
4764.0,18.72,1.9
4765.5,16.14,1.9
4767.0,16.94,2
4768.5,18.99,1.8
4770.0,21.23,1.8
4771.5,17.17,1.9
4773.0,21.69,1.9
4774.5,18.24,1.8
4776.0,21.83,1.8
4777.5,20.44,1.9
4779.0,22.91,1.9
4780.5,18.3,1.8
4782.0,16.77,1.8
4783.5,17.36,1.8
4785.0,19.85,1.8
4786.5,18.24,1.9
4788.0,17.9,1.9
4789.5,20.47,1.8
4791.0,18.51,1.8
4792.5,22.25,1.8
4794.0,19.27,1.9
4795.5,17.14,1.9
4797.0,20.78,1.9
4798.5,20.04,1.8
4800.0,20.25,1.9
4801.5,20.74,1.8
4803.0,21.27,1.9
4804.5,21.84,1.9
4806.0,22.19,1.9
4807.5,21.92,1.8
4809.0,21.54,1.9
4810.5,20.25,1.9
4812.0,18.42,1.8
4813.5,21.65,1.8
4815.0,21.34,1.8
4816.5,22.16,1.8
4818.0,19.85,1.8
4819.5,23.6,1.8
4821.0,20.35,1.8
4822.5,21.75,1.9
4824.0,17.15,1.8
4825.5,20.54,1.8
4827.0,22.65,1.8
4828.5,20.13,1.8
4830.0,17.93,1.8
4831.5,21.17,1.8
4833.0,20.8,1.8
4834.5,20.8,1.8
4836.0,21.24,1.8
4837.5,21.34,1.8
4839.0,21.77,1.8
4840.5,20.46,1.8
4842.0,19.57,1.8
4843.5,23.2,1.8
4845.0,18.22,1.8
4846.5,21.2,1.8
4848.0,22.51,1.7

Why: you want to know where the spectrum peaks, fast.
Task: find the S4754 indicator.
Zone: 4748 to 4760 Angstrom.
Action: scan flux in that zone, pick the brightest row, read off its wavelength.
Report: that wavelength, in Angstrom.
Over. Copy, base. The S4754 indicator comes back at 4756.5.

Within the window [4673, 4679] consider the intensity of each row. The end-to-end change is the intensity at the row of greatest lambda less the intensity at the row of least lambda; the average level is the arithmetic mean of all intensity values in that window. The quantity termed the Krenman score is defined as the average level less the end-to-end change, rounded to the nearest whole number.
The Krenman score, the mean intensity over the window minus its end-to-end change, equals 17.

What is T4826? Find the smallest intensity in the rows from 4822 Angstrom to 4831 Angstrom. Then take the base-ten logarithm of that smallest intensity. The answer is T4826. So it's 1.23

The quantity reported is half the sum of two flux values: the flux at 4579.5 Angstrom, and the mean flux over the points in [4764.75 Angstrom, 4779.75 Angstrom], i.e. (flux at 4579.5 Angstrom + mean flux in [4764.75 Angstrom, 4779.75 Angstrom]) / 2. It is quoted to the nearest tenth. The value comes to 18.9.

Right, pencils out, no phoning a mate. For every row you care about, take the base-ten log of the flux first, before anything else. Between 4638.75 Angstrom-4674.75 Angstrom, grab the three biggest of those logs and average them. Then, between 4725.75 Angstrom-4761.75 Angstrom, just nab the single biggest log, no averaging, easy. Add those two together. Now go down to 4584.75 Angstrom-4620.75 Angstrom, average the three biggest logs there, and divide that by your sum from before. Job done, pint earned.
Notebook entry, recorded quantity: 0.507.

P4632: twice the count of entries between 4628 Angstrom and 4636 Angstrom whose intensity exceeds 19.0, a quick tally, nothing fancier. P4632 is 10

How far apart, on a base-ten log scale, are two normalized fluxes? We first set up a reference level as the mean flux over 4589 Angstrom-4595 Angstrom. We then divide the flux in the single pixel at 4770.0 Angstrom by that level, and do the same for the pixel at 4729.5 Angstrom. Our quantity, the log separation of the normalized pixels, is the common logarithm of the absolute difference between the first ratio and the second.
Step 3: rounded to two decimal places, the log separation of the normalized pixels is -2.82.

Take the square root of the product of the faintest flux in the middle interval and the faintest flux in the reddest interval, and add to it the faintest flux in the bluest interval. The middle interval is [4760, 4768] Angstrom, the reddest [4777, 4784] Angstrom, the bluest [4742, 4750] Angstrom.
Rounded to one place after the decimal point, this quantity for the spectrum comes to 33.6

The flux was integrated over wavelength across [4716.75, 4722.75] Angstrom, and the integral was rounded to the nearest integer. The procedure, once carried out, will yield 114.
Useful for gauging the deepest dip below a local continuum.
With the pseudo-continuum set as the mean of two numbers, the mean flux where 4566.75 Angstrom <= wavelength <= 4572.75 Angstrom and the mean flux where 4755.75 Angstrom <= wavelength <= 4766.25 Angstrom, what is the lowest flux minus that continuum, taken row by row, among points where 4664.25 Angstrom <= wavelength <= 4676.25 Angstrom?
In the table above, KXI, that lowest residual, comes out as -3.3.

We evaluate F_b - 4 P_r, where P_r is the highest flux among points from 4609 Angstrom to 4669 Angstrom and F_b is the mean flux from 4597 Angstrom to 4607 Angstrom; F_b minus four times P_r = -70.8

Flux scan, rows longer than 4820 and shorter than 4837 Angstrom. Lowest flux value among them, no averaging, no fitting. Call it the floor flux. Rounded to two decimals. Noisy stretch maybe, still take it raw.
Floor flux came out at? 17.15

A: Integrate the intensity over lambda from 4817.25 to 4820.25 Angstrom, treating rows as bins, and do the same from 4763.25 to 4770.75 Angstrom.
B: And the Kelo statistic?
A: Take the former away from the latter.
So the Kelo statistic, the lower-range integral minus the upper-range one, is 73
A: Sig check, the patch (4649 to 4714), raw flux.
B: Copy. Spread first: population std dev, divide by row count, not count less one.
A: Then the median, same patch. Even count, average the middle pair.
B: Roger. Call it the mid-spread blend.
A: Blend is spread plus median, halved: 10.2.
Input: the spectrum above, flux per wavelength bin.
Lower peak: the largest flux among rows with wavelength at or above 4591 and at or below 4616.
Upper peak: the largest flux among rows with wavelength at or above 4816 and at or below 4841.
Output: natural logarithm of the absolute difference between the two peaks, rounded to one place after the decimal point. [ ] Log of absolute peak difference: -1.9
